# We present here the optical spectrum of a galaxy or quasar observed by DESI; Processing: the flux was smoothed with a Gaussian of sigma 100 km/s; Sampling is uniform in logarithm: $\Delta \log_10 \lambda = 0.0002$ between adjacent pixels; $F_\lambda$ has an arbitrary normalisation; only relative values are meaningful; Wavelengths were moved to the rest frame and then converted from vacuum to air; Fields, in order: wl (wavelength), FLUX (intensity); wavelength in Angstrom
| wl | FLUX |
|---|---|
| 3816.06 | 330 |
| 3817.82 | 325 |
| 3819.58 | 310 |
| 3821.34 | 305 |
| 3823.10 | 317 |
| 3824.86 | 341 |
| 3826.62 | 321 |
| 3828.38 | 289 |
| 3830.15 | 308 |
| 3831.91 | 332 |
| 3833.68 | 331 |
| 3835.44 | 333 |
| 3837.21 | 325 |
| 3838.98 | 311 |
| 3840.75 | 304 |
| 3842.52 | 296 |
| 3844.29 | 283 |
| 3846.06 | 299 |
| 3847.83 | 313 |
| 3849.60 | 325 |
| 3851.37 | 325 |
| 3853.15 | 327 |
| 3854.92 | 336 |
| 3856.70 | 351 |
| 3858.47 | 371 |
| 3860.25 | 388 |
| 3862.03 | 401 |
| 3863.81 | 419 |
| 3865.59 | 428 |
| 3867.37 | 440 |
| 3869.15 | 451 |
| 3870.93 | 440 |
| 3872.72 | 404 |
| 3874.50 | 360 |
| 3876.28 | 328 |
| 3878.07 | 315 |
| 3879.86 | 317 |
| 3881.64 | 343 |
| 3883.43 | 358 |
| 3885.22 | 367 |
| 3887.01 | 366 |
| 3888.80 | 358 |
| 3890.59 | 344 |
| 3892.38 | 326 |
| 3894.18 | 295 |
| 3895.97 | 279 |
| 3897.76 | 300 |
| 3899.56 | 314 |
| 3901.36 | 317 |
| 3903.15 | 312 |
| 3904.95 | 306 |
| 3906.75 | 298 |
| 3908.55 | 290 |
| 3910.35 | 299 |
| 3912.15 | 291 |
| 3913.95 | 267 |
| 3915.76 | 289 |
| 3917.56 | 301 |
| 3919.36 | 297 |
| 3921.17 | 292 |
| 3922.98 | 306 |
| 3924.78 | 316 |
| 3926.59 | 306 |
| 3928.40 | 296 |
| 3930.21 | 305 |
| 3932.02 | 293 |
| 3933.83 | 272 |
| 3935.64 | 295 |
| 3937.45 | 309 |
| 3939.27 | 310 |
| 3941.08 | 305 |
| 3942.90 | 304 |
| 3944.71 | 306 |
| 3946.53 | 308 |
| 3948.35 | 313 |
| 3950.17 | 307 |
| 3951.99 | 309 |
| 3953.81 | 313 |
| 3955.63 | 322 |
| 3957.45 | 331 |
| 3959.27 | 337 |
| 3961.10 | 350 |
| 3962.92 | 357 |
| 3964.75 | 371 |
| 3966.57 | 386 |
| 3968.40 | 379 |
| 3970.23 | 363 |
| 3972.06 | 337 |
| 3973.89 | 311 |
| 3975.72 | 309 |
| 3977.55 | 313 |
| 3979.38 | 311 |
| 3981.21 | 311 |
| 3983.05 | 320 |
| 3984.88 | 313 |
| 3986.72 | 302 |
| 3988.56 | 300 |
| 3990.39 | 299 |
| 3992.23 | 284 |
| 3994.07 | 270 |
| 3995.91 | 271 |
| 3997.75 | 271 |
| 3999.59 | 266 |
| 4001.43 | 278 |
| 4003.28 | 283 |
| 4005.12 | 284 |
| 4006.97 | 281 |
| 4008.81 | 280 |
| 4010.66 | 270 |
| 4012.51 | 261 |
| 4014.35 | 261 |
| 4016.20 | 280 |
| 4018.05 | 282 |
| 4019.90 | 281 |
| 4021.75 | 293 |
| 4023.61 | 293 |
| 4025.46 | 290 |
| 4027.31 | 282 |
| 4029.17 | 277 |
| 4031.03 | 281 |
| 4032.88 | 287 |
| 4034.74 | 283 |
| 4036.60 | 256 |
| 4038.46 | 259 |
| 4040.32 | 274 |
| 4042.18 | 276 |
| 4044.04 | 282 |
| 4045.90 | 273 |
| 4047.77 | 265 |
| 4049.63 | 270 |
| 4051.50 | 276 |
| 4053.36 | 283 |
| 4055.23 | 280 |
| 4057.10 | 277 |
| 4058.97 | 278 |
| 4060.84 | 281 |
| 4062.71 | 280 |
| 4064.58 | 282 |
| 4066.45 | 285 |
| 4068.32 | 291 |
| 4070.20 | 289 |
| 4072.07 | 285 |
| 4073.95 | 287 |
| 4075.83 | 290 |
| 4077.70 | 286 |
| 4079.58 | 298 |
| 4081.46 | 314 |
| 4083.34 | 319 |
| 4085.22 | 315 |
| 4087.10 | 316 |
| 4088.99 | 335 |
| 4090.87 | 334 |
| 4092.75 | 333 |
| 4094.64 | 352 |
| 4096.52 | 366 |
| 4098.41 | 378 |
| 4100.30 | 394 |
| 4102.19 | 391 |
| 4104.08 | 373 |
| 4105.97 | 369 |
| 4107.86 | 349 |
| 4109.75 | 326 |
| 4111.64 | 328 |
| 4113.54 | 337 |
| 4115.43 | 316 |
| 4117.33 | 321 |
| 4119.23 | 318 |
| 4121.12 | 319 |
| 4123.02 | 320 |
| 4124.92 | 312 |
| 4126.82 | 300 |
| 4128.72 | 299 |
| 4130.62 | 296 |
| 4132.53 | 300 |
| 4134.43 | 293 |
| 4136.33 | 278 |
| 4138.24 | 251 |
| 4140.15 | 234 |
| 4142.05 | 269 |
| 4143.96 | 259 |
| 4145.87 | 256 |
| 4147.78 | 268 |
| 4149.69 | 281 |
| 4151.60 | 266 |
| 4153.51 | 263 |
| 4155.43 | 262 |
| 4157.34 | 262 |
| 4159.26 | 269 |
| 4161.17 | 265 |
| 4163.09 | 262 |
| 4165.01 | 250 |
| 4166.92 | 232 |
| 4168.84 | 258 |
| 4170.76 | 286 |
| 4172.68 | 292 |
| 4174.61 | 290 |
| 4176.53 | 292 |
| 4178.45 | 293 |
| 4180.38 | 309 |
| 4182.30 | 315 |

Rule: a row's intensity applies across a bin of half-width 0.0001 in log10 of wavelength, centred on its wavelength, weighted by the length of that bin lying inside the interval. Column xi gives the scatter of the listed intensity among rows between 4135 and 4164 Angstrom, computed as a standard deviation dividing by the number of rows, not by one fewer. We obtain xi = 11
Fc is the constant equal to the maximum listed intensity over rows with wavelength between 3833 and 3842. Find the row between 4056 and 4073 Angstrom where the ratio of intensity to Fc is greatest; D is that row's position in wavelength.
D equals 4068.32 Angstrom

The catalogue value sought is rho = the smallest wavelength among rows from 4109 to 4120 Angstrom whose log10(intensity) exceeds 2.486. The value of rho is 4109.75 Angstrom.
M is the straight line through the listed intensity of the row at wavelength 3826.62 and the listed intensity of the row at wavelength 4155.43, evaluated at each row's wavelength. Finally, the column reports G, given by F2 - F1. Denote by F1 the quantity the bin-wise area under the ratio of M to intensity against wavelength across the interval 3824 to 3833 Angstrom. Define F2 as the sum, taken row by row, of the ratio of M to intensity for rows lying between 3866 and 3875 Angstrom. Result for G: -5.33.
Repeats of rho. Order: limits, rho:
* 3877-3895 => 3878.07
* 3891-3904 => 3892.38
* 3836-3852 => 3837.21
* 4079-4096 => 4081.46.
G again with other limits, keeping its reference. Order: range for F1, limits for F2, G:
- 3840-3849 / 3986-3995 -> -4.54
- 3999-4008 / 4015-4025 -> -4.33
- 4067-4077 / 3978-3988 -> -4.91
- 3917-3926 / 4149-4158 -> -4.13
